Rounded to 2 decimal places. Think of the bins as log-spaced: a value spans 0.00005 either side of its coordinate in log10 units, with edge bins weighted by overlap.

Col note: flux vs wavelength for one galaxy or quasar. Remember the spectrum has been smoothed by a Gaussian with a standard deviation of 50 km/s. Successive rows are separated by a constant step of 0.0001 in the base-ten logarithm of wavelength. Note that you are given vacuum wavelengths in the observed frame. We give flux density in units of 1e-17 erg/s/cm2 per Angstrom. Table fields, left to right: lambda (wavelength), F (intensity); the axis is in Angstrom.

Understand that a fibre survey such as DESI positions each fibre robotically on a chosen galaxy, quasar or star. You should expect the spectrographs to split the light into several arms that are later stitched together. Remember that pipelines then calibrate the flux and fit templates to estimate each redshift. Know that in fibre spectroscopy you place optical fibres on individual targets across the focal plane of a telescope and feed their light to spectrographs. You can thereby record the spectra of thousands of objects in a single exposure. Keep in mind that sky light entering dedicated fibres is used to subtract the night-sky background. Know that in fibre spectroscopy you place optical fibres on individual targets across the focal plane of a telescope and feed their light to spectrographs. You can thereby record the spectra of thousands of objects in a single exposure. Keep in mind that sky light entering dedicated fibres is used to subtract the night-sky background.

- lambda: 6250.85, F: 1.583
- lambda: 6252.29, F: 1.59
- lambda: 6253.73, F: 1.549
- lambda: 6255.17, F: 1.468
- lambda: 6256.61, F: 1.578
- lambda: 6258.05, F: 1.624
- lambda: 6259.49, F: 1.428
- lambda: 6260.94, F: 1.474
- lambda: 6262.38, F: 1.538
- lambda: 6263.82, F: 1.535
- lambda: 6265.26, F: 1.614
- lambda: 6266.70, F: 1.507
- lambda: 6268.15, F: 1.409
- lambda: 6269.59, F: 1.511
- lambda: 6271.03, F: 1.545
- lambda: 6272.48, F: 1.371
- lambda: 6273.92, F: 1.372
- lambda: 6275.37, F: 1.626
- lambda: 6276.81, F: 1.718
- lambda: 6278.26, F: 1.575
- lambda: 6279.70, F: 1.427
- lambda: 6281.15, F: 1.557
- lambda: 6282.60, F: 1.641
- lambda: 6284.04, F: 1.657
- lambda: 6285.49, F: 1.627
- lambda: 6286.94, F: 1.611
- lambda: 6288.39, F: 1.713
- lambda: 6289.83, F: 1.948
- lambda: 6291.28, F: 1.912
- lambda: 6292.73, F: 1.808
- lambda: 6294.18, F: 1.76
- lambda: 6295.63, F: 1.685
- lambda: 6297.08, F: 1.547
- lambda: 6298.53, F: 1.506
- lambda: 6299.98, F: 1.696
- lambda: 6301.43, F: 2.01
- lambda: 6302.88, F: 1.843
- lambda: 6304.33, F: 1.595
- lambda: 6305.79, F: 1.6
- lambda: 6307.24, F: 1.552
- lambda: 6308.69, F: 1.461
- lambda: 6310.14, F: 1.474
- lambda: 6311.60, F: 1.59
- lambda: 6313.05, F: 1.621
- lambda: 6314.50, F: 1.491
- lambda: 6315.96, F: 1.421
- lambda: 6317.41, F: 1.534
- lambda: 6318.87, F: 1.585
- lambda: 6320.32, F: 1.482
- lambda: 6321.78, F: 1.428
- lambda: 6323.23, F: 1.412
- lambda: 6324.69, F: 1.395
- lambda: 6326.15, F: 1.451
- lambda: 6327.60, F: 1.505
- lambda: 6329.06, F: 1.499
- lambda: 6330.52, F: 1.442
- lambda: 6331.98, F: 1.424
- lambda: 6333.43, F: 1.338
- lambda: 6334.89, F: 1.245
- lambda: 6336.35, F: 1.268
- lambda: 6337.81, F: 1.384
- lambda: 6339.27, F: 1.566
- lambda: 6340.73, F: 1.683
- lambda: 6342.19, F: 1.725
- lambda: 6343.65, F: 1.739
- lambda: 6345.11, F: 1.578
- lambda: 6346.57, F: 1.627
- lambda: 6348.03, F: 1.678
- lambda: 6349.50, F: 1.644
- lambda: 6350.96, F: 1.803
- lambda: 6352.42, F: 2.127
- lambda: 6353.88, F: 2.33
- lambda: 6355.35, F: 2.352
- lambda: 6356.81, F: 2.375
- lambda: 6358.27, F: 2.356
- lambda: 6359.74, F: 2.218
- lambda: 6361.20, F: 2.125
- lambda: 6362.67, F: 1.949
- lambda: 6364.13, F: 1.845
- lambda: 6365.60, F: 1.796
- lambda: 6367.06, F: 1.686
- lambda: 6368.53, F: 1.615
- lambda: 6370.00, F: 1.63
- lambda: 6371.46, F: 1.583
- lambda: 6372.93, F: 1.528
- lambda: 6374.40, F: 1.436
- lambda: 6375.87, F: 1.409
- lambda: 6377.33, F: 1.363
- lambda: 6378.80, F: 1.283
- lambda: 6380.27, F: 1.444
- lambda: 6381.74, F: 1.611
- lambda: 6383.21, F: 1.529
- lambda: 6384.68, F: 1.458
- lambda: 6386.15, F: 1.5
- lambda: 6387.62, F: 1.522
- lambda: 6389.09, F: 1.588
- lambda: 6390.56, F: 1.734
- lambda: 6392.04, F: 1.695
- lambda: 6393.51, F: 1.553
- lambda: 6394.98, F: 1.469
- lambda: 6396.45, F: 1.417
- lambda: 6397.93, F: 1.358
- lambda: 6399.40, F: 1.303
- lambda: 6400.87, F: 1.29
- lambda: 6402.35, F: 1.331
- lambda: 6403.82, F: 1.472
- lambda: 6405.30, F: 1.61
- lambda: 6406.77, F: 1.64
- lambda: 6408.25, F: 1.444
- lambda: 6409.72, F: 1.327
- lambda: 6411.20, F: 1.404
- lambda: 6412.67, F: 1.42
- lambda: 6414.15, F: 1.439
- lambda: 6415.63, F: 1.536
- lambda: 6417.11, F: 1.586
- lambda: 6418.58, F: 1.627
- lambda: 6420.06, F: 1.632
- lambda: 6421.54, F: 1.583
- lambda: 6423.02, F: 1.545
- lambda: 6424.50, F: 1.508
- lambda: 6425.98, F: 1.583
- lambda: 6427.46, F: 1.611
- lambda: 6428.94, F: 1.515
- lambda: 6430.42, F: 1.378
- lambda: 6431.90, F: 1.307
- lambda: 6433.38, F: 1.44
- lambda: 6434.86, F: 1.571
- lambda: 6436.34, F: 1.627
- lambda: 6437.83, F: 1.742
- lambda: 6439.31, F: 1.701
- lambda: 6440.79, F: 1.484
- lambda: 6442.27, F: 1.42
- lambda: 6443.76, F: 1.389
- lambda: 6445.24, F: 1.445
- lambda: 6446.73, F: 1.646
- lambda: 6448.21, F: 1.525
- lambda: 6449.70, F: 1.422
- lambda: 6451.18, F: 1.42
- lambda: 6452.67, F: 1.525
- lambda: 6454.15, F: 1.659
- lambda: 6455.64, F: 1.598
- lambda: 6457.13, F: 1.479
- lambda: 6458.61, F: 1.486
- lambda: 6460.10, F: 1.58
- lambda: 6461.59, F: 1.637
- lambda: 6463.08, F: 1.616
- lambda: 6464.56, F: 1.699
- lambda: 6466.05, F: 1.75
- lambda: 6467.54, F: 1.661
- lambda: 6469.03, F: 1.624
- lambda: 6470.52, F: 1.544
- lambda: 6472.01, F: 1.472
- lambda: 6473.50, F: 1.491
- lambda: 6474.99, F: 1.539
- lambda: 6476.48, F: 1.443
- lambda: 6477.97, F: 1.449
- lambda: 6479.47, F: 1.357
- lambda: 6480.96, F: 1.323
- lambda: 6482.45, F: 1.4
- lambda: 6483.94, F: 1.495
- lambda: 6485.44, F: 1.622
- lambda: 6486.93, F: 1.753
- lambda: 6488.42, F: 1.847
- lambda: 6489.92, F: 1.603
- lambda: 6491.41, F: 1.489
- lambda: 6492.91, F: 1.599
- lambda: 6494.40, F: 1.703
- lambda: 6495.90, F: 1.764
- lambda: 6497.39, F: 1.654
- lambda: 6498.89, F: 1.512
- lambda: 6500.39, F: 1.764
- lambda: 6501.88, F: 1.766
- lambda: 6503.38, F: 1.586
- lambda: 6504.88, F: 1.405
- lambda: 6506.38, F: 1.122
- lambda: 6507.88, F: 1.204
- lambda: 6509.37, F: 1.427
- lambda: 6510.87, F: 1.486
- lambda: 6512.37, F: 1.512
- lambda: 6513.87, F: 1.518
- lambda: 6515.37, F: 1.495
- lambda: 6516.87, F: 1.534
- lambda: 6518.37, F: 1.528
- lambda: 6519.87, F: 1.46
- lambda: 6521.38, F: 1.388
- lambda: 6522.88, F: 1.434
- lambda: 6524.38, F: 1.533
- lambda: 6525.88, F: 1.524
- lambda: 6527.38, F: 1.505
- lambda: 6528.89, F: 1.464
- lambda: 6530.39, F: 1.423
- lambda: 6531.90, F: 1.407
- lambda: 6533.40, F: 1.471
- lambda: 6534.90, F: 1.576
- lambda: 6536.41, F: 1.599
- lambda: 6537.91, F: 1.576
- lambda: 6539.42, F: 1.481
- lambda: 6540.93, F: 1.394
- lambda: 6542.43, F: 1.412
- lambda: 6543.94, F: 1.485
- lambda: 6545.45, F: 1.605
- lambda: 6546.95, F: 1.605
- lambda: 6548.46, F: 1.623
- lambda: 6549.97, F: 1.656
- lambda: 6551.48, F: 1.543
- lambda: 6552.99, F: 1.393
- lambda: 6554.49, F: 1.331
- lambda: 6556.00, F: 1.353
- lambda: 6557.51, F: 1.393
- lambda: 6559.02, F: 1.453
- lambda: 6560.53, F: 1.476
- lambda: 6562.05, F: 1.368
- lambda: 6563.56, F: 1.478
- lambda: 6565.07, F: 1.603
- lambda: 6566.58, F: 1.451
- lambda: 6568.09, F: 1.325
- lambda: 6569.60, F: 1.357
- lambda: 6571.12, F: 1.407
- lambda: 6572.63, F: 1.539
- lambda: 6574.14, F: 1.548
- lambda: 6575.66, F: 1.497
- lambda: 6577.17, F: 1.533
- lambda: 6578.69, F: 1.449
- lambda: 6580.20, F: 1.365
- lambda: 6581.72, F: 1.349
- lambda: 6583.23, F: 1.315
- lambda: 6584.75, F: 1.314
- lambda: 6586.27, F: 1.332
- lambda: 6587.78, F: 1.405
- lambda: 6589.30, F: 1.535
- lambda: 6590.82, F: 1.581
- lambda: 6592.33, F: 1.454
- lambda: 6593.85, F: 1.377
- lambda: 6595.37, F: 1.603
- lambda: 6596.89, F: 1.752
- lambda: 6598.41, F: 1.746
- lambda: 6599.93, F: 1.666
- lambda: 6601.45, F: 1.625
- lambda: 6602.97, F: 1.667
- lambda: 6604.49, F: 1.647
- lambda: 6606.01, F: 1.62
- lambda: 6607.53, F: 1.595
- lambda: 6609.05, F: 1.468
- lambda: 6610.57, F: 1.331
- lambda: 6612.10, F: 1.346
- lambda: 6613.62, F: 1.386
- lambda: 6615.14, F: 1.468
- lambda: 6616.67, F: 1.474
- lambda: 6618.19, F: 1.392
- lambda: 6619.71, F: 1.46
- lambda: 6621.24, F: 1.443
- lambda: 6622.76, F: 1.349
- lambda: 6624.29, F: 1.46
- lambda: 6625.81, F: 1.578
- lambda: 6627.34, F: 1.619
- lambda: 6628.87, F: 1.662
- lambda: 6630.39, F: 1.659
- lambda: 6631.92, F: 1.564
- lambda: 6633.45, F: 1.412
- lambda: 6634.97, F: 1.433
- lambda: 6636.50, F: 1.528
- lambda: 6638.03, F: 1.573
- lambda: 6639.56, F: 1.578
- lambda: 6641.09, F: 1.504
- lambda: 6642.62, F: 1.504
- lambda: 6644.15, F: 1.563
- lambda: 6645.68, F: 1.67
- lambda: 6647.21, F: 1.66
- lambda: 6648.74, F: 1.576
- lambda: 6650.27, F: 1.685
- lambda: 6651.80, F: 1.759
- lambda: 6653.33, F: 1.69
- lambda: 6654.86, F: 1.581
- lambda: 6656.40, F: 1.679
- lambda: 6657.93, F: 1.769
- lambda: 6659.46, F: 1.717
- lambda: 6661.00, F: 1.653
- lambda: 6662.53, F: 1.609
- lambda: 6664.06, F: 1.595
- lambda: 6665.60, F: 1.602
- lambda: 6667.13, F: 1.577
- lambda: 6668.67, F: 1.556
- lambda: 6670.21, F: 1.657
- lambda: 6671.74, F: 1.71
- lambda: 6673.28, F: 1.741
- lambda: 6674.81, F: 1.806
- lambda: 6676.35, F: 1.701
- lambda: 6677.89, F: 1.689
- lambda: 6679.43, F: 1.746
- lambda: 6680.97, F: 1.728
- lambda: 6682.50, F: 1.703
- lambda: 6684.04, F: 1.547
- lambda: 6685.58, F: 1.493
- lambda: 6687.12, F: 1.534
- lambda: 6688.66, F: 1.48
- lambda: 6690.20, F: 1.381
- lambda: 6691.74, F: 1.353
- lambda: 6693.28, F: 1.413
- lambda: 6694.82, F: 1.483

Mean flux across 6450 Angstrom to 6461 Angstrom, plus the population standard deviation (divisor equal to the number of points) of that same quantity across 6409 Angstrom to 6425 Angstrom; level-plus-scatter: 1.63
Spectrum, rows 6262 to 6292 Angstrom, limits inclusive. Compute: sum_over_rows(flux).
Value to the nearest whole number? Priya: 33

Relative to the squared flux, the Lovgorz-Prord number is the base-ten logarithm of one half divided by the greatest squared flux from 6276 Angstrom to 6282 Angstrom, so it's -0.77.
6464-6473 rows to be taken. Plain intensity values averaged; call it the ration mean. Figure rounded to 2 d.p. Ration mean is 1.62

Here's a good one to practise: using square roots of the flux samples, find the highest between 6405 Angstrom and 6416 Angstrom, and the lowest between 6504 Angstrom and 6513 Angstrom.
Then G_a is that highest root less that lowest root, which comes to 0.221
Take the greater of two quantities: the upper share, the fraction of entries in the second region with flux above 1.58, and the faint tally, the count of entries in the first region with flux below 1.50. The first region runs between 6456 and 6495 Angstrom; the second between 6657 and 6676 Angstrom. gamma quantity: 11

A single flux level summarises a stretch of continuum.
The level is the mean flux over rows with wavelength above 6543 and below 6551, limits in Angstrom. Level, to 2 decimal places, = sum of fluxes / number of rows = 1.59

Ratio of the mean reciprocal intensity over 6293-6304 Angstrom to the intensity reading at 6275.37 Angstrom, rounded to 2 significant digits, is 0.36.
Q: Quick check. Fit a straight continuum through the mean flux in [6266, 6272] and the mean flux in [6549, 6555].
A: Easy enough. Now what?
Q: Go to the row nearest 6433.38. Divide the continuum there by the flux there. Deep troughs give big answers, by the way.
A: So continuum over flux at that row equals 1.03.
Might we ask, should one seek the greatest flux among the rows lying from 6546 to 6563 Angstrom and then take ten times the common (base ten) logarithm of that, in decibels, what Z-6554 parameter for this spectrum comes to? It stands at 2.2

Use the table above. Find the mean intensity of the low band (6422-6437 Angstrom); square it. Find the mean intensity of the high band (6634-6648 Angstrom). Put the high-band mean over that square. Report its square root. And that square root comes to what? 0.83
